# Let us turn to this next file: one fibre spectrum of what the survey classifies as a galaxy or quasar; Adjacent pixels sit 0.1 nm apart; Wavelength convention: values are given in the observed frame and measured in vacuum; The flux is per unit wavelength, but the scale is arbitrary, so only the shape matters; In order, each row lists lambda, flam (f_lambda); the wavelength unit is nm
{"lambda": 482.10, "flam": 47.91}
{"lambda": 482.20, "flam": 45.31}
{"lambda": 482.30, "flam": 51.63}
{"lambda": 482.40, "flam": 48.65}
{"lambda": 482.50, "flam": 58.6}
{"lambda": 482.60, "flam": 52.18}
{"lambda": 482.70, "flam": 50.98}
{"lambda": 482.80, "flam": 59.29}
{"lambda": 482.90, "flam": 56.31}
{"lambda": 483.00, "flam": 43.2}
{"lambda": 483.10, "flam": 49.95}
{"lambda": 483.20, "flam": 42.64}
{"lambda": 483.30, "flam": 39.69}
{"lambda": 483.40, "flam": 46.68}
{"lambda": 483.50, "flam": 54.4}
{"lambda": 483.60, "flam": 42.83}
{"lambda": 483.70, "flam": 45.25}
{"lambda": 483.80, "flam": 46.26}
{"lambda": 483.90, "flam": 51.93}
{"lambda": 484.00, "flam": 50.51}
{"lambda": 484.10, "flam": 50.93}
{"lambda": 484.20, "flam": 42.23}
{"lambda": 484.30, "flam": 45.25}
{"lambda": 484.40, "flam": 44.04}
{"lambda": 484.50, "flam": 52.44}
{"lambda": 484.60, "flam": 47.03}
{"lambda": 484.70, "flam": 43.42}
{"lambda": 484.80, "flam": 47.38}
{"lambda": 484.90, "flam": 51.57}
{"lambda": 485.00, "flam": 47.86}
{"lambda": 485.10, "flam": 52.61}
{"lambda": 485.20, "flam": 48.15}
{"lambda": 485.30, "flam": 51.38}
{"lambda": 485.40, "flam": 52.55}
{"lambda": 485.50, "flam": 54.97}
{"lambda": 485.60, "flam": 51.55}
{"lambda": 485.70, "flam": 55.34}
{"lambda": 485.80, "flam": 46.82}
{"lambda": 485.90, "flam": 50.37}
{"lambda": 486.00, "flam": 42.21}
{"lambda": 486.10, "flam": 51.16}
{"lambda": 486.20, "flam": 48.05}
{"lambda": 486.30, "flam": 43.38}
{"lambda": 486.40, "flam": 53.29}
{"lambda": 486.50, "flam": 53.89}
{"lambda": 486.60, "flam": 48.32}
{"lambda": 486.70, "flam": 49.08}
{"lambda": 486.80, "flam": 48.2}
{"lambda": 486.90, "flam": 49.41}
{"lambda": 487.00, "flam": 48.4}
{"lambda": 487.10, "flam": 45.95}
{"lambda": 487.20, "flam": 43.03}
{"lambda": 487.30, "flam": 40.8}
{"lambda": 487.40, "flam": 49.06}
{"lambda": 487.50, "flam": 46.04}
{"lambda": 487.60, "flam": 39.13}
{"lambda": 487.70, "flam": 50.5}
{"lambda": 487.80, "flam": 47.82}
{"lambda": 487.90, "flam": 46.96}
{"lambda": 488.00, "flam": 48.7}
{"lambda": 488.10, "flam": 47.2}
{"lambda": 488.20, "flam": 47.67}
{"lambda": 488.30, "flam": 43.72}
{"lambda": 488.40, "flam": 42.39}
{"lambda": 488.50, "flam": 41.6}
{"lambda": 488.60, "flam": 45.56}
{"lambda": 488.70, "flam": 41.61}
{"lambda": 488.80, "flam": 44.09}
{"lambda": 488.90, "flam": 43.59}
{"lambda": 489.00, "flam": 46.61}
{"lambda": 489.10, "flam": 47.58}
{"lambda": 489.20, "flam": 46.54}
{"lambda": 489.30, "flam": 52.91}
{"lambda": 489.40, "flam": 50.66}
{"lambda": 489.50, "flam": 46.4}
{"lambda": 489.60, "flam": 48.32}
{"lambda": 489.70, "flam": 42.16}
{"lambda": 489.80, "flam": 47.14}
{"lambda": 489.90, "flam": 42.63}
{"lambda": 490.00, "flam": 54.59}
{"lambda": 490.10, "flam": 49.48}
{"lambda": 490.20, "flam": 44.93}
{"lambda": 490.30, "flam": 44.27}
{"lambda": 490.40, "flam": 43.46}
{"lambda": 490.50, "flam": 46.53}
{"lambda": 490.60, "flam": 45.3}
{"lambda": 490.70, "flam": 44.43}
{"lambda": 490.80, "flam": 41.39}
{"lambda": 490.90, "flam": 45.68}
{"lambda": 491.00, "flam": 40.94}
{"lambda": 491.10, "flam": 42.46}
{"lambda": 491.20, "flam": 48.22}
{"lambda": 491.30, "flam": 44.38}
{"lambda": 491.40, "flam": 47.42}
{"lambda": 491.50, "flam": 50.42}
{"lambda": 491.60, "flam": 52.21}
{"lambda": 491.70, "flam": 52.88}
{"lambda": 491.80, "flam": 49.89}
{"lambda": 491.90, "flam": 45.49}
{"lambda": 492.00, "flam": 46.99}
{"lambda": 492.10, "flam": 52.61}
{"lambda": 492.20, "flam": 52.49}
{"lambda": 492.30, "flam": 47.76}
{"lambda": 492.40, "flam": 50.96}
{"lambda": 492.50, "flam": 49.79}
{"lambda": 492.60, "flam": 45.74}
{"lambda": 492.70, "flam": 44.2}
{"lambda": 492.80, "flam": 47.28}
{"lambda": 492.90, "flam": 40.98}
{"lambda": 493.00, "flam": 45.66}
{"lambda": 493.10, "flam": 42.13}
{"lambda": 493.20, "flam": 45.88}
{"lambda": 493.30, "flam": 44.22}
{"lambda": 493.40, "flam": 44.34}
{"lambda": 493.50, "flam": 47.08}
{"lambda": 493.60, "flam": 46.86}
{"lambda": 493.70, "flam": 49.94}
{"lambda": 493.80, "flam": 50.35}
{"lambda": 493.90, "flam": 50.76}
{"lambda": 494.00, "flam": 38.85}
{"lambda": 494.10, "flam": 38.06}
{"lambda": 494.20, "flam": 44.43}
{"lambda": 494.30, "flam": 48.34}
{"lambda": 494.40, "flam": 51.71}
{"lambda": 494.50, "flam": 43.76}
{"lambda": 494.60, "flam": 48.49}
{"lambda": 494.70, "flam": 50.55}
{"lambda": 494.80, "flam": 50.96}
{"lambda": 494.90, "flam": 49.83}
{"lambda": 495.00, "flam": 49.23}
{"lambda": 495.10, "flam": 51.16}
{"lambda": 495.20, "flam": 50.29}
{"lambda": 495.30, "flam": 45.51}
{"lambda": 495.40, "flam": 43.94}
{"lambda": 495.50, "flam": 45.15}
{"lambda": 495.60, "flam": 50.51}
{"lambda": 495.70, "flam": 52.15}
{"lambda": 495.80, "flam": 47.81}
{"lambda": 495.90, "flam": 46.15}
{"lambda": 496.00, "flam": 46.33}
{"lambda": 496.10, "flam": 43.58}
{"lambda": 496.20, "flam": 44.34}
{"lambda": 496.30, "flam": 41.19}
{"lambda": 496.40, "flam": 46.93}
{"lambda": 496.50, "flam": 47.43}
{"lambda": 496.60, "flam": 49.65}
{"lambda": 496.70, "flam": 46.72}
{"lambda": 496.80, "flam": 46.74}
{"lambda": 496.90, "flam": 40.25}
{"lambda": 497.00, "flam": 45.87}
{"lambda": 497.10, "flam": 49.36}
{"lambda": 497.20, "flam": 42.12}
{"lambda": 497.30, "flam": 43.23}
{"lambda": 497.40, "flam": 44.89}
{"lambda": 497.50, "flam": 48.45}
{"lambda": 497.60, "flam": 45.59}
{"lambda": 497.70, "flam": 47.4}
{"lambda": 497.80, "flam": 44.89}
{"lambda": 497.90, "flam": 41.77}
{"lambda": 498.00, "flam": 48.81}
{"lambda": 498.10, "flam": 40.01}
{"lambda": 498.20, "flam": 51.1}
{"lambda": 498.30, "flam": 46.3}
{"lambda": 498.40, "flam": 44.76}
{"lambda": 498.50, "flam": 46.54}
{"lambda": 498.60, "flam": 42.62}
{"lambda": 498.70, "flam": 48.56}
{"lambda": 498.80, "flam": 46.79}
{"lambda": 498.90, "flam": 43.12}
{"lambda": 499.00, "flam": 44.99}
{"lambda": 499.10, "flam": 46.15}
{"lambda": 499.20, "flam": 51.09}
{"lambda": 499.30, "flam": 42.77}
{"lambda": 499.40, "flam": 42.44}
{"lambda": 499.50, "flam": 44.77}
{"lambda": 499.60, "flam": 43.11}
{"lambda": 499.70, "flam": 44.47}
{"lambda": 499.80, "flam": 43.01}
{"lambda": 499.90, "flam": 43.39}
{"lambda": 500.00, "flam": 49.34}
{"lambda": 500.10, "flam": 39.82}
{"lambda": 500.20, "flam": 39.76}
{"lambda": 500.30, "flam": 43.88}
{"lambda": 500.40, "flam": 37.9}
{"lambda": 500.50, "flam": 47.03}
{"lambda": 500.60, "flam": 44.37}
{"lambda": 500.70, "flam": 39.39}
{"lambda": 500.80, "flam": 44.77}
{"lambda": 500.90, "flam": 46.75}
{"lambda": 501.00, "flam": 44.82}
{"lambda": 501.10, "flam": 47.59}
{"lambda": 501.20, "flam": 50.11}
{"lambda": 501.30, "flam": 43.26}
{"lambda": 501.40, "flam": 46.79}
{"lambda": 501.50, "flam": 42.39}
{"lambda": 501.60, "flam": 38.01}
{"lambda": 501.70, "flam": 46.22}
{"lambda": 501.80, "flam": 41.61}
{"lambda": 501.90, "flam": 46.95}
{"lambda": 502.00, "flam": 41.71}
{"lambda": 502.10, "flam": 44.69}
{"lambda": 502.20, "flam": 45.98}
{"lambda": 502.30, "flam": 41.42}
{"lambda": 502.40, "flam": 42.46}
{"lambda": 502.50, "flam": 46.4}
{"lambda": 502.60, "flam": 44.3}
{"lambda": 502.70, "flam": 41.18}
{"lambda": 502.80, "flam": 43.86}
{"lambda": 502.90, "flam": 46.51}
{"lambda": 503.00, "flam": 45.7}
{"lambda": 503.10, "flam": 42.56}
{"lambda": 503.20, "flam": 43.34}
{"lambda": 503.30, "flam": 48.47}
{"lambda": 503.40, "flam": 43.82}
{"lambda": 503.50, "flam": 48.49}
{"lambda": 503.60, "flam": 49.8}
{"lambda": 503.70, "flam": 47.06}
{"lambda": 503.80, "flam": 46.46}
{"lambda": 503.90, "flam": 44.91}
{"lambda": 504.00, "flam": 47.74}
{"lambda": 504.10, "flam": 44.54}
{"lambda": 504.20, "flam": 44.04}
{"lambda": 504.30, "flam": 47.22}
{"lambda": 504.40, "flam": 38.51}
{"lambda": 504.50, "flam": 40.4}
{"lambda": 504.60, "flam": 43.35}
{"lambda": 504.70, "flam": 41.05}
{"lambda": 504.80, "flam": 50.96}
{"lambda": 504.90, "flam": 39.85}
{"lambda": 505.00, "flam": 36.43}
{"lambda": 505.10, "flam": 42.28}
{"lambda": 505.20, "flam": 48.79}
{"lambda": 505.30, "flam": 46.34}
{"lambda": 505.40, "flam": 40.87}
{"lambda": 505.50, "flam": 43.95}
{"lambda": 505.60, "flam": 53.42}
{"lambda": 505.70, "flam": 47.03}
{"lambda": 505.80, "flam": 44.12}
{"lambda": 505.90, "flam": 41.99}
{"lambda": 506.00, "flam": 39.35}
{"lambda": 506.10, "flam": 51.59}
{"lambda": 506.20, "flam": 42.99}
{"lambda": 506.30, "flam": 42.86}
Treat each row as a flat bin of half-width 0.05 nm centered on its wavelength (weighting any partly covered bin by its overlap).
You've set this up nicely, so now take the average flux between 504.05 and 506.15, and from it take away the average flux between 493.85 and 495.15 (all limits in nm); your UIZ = -3.30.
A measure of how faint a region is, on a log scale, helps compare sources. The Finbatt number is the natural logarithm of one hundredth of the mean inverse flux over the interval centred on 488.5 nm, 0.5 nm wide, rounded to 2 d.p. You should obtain -8.36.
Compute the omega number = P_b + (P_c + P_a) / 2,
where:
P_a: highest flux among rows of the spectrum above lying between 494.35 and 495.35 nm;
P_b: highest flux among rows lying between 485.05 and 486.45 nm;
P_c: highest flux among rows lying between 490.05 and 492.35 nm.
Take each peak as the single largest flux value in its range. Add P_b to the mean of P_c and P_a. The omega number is 108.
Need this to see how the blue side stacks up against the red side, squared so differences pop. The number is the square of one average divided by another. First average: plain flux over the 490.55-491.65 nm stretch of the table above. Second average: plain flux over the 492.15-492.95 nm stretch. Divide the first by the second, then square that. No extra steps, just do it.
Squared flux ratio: 0.93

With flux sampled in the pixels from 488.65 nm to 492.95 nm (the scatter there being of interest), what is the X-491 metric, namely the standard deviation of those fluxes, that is 3.6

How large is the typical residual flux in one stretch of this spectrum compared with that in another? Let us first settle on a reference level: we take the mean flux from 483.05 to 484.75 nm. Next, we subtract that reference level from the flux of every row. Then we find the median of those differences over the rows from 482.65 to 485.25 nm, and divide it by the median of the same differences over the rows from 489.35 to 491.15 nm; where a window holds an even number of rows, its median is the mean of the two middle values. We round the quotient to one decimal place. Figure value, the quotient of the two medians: -0.5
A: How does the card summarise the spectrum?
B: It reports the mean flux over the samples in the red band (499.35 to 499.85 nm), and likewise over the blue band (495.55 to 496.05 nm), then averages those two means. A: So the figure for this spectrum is 46.1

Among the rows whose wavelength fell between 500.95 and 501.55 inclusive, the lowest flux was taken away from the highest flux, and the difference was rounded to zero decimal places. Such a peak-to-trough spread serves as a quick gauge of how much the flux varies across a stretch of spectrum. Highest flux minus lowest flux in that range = 8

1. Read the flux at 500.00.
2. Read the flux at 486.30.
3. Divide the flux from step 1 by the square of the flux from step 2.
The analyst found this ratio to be 0.026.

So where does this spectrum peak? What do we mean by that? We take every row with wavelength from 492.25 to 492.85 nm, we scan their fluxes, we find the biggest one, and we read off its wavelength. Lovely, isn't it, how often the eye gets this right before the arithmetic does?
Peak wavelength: 492.40 nm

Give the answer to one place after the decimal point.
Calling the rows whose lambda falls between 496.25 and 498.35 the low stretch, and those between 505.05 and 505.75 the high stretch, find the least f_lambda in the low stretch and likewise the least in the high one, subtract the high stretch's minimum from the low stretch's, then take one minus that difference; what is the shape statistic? 1.9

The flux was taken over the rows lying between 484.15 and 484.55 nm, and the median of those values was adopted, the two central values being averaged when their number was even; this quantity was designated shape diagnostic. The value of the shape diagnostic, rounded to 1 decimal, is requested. 44.6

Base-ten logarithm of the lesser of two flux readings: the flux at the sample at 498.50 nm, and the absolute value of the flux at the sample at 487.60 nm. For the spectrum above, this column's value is 1.59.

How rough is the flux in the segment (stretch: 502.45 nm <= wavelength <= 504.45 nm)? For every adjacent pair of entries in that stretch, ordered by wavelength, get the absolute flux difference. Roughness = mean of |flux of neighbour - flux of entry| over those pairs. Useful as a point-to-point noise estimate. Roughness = 2.9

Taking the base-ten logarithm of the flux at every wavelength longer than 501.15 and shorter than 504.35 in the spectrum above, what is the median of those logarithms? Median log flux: 1.65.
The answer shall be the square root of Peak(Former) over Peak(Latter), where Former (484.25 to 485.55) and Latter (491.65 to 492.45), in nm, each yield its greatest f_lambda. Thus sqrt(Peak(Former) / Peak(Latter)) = 1.02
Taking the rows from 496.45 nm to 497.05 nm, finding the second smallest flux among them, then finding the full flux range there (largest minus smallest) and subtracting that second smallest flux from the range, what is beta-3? -36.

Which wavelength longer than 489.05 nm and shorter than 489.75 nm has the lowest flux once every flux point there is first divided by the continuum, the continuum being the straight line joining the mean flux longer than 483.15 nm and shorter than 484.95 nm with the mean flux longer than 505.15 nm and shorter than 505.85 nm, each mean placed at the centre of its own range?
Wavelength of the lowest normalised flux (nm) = 489.70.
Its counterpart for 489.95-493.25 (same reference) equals 491.00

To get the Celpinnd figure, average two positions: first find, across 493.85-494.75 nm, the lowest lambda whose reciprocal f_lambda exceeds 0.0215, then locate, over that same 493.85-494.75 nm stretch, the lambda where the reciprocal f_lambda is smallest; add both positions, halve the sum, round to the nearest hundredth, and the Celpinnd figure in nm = 494.20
